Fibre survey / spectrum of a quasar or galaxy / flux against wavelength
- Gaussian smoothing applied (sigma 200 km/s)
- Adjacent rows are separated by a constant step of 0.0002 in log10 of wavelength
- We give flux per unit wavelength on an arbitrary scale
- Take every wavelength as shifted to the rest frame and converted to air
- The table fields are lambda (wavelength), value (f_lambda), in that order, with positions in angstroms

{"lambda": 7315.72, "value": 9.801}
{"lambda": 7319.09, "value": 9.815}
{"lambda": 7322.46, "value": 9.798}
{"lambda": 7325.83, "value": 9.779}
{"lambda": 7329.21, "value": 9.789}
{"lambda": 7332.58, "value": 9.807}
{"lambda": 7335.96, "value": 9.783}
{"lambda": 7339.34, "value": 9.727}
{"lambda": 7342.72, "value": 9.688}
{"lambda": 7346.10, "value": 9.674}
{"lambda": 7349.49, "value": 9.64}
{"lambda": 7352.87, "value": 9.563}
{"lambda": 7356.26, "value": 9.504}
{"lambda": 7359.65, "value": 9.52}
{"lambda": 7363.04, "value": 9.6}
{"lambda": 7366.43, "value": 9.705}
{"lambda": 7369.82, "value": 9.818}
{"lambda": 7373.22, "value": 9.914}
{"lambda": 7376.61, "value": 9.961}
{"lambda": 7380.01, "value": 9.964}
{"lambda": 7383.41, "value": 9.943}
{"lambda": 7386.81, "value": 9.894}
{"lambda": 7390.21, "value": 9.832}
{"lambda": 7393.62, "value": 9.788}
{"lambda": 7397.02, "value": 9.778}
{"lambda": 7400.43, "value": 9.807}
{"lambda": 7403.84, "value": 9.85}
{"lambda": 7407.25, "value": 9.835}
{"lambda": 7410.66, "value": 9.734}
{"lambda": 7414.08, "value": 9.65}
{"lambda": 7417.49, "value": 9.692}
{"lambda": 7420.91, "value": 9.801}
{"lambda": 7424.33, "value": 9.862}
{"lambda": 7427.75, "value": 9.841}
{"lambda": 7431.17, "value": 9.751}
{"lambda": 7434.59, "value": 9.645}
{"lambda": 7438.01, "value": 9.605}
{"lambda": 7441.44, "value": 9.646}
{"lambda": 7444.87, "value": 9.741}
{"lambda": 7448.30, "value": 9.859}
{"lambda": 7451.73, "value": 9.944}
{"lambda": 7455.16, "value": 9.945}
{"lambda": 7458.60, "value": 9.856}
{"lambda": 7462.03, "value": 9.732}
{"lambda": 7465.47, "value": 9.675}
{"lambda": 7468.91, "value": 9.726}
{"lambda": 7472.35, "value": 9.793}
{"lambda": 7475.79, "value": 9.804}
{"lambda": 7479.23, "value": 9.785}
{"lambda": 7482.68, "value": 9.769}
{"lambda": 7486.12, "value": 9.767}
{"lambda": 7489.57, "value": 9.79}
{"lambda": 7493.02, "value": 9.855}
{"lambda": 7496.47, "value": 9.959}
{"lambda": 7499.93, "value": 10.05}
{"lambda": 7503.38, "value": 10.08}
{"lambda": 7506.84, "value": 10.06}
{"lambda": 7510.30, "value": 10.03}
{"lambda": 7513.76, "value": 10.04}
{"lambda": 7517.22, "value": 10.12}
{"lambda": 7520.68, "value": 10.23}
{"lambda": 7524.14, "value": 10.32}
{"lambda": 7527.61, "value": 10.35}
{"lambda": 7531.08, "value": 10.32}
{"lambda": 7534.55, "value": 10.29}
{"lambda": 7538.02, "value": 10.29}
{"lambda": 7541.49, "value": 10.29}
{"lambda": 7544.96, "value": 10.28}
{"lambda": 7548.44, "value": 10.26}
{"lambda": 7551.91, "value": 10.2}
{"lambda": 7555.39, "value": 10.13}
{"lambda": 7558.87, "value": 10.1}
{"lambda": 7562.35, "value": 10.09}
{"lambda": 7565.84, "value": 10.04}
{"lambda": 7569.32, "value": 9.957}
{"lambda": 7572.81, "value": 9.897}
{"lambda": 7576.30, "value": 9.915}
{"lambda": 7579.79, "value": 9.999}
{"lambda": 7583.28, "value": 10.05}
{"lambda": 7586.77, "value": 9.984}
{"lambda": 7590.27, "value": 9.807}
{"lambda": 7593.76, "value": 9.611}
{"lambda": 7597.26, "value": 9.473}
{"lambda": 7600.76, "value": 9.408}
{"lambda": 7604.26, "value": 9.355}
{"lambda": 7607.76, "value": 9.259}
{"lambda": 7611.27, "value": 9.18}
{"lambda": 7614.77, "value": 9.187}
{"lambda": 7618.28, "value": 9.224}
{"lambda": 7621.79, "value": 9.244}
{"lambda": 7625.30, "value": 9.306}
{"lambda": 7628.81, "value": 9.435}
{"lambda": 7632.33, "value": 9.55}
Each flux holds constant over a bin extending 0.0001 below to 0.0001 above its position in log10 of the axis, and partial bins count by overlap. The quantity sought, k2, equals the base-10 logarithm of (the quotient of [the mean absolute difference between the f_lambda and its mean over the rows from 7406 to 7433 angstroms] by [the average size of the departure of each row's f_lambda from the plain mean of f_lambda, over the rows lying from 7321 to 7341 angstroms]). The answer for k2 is 0.5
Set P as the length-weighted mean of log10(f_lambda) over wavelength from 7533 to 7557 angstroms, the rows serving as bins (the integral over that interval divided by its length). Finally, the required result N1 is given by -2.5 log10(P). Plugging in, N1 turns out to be -0.012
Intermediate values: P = 1.01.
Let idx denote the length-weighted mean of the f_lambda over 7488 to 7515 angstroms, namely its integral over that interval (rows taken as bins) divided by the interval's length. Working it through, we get 9.98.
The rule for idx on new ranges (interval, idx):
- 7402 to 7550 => 9.93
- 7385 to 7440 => 9.77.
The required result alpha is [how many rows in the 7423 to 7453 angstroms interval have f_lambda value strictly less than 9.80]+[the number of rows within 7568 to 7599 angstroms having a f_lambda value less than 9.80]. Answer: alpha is 7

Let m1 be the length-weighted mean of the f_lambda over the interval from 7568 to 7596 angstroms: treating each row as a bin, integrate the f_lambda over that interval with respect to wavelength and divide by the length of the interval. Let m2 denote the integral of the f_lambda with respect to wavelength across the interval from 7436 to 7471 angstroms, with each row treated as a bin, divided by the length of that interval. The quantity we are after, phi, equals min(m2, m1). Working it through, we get 9.77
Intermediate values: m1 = 9.9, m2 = 9.77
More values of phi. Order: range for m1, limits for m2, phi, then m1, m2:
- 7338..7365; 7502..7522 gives 9.61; 9.6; 10.09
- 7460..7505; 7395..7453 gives 9.77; 9.8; 9.77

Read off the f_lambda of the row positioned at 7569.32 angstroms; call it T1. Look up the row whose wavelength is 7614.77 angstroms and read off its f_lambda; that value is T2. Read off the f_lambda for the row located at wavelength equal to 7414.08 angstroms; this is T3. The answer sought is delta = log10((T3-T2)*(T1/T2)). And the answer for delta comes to -0.3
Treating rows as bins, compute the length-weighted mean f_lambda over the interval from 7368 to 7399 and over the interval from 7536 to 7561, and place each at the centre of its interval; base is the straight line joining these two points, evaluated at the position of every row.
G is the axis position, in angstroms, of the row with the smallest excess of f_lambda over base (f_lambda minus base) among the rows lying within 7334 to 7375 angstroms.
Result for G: 7356.26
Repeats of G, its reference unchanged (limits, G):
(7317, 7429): 7356.26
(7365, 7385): 7366.43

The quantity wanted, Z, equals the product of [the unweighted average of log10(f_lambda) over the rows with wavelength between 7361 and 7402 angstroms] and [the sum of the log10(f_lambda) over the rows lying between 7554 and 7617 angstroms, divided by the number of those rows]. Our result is 0.981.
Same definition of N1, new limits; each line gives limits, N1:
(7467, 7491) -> 0.011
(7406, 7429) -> 0.011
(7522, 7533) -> -0.015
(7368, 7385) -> 0.004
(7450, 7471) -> 0.009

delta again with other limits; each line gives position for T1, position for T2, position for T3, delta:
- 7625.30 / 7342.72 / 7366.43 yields -1.8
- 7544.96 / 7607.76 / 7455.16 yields -0.1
